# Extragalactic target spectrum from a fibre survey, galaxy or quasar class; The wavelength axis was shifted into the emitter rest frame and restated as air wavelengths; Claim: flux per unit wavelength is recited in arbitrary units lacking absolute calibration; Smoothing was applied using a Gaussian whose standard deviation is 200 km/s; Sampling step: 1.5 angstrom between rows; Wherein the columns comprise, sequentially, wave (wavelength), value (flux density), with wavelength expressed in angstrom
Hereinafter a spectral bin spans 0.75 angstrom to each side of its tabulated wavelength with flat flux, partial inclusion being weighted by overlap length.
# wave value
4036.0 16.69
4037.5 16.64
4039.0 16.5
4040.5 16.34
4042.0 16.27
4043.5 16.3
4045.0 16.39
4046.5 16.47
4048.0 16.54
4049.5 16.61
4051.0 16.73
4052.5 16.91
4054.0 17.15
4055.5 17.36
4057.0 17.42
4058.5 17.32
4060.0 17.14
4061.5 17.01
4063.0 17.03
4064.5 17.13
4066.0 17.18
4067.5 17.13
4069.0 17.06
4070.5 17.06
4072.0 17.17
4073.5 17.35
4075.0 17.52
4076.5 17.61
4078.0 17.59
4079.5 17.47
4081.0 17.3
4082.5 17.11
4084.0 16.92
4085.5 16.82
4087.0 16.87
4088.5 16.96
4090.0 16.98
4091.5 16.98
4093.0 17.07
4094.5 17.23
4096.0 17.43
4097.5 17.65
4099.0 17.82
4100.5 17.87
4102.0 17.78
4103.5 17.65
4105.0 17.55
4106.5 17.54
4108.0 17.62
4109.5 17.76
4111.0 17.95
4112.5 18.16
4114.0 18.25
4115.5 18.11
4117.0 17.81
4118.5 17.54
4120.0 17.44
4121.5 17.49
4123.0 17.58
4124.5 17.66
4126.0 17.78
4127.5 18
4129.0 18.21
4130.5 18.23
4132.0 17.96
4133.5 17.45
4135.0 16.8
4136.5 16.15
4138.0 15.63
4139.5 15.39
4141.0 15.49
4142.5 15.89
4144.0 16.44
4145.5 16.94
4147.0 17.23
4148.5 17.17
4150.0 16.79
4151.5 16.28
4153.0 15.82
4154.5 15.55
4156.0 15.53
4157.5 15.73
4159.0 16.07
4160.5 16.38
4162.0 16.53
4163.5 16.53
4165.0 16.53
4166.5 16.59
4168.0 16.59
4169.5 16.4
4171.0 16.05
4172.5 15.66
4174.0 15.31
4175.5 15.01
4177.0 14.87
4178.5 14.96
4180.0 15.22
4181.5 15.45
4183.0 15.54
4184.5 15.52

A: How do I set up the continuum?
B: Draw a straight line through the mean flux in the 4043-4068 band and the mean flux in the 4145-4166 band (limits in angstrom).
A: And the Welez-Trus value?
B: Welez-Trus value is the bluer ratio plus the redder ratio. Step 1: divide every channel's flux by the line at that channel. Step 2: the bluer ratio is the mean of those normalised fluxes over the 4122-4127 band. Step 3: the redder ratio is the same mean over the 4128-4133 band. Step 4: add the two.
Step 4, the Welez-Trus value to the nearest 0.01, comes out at 2.17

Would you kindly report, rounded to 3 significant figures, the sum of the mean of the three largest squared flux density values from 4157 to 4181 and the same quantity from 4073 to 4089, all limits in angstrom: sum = 583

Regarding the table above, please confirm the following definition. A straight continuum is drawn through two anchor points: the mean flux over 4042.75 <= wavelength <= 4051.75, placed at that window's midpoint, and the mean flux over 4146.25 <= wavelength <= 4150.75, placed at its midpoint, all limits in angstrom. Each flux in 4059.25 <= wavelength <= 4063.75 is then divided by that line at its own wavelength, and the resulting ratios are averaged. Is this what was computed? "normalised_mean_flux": 1.03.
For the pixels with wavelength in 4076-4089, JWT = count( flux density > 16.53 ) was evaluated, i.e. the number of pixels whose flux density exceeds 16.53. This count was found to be 9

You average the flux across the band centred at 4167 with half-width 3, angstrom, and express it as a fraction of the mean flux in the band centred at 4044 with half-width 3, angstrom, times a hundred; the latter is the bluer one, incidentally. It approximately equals 101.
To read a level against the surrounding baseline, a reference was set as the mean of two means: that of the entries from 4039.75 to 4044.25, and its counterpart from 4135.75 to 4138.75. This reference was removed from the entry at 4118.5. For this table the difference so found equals 1.4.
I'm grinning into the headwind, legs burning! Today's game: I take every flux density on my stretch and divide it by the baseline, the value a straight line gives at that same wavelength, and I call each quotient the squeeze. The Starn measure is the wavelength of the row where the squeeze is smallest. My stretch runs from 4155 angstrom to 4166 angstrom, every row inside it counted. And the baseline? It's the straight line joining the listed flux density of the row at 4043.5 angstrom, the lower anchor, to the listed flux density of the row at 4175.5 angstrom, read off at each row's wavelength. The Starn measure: 4156.0 angstrom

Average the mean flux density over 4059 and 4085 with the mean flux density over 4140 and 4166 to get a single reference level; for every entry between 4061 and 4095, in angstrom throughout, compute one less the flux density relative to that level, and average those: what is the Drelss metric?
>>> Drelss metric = -0.02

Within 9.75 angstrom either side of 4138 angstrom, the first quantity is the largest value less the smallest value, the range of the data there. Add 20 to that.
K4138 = 22.8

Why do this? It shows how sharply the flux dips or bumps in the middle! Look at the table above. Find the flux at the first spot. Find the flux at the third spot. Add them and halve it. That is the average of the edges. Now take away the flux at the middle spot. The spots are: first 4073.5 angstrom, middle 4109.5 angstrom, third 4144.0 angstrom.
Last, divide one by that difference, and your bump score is -1.2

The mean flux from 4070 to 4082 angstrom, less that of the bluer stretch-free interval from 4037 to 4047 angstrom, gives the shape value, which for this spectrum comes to 1.0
